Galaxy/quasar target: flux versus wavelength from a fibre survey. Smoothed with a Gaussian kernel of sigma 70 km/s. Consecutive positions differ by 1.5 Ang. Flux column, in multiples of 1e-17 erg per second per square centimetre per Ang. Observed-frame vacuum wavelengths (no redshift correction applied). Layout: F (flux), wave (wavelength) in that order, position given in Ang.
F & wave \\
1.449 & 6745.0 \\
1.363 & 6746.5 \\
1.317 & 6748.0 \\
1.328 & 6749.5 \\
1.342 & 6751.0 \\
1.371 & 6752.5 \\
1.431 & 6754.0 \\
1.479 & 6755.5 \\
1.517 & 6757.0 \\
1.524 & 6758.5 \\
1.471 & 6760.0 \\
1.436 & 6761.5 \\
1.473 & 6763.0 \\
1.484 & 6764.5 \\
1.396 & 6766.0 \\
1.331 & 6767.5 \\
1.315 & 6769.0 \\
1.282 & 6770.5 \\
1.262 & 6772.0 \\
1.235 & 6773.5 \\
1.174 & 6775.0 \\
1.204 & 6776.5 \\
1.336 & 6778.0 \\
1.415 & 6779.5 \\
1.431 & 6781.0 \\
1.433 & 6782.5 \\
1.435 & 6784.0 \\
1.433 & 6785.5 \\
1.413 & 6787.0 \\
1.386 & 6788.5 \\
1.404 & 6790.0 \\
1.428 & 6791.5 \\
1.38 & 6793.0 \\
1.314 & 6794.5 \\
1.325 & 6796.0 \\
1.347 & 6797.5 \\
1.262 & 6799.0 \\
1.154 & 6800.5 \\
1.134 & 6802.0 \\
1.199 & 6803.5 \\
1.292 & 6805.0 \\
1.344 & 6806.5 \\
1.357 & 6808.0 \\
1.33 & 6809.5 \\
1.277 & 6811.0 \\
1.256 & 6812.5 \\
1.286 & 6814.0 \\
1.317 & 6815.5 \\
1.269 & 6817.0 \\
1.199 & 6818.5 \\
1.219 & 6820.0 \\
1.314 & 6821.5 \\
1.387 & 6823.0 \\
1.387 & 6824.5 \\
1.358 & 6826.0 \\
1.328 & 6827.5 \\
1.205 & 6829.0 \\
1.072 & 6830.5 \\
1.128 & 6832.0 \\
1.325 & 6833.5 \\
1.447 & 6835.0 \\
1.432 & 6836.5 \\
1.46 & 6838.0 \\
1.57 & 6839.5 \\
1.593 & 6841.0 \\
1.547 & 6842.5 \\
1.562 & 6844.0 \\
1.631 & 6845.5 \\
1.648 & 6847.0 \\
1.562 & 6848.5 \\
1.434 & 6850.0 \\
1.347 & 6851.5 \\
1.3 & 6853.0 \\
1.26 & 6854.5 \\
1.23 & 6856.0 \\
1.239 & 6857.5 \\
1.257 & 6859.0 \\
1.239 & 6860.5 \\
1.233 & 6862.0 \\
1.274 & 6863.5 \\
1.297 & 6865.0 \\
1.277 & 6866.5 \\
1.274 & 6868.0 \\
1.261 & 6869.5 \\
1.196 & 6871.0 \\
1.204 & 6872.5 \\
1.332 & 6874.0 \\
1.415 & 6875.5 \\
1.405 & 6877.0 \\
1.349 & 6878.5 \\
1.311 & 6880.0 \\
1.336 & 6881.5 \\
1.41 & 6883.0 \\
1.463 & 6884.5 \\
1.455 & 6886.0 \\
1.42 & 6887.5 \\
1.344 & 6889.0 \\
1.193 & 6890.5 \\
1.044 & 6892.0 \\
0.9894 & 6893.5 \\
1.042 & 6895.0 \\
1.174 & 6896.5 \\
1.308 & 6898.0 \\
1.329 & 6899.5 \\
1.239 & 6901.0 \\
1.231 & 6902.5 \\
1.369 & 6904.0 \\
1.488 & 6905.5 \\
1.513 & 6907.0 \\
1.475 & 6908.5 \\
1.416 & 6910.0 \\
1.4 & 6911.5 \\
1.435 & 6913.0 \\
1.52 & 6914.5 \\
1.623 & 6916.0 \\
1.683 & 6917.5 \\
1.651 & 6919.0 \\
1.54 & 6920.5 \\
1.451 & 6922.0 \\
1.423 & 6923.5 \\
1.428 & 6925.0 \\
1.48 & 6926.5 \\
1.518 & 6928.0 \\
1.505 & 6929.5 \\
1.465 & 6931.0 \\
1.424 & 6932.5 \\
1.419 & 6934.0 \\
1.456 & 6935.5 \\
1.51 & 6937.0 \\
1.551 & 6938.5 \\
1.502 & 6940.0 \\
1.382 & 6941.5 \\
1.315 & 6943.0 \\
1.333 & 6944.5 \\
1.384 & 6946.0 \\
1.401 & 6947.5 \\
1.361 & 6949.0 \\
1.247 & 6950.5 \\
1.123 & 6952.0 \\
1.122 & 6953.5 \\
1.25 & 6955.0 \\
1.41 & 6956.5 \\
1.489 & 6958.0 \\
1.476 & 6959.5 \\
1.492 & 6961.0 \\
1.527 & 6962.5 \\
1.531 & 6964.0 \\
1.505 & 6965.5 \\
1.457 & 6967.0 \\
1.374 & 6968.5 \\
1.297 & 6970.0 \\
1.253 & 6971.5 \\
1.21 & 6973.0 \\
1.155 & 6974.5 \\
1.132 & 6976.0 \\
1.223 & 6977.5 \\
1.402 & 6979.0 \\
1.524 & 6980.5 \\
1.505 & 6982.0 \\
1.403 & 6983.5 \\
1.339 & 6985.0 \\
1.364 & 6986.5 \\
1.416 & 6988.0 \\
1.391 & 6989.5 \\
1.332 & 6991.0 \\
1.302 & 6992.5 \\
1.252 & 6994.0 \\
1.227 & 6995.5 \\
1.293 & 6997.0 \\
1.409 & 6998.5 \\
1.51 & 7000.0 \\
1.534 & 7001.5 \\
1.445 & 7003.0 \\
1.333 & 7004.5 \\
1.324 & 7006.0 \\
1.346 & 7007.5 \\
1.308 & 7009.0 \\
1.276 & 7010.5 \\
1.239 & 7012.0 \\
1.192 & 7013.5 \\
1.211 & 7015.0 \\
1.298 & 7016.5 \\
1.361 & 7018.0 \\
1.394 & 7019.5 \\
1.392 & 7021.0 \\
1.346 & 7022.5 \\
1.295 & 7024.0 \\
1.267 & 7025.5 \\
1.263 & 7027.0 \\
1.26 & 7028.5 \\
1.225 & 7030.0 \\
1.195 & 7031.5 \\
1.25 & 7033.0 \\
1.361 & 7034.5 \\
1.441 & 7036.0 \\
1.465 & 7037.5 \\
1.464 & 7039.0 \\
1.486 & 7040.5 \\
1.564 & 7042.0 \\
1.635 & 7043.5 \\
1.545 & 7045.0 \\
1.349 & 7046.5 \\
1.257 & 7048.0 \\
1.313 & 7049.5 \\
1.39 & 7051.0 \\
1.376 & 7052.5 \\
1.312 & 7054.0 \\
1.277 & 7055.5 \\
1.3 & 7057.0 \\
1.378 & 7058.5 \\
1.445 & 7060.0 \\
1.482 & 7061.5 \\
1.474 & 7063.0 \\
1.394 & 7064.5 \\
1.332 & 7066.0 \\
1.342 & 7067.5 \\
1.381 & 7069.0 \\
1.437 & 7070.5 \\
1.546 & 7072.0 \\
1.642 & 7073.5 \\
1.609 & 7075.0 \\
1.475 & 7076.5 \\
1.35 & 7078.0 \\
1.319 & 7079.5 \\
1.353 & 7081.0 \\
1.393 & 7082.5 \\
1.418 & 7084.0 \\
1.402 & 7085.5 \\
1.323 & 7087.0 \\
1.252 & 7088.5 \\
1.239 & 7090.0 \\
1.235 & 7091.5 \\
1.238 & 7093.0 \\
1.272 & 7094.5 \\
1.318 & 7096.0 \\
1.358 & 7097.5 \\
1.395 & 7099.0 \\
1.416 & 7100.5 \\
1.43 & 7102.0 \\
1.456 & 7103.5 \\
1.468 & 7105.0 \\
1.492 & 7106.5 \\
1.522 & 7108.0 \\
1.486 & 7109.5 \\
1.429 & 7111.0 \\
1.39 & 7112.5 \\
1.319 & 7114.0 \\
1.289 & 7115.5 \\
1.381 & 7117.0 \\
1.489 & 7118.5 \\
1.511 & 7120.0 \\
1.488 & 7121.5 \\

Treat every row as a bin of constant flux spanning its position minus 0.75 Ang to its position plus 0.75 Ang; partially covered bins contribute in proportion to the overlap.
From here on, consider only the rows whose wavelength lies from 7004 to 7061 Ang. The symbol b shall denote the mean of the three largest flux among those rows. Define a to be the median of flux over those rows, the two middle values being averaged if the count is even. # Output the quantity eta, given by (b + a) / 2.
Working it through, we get 1.45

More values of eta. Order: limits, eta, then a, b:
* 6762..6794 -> 1.43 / 1.40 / 1.46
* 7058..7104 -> 1.50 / 1.39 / 1.60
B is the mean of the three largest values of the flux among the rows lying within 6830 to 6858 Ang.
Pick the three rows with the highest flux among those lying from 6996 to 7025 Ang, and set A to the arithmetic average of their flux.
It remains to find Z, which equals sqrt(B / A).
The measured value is 1.04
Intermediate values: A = 1.50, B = 1.62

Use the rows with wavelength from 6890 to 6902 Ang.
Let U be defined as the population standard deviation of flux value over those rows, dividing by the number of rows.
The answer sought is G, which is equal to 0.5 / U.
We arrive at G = 4.2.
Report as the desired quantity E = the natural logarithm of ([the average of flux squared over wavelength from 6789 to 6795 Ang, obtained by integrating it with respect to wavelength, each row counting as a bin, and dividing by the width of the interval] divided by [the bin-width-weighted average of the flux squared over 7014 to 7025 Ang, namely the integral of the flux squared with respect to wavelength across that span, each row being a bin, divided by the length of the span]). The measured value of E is 0.09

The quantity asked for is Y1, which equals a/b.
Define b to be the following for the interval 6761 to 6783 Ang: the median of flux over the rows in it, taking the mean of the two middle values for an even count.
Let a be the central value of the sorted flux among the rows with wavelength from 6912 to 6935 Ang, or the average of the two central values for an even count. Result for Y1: 1.11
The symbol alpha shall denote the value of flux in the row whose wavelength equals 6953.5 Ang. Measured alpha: 1.122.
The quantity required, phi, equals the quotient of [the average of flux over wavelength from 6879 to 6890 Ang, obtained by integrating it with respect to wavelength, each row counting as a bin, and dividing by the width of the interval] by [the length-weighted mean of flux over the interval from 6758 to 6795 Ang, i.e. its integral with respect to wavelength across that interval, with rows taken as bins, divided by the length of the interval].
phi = 1.01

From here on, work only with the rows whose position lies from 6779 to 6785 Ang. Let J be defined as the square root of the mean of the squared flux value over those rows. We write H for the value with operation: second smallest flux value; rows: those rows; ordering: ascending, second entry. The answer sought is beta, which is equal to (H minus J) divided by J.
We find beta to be 0.0017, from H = 1.431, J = 1.43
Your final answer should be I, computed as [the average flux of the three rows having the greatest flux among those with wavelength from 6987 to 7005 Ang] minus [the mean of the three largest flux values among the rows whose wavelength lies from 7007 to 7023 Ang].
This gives 0.11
